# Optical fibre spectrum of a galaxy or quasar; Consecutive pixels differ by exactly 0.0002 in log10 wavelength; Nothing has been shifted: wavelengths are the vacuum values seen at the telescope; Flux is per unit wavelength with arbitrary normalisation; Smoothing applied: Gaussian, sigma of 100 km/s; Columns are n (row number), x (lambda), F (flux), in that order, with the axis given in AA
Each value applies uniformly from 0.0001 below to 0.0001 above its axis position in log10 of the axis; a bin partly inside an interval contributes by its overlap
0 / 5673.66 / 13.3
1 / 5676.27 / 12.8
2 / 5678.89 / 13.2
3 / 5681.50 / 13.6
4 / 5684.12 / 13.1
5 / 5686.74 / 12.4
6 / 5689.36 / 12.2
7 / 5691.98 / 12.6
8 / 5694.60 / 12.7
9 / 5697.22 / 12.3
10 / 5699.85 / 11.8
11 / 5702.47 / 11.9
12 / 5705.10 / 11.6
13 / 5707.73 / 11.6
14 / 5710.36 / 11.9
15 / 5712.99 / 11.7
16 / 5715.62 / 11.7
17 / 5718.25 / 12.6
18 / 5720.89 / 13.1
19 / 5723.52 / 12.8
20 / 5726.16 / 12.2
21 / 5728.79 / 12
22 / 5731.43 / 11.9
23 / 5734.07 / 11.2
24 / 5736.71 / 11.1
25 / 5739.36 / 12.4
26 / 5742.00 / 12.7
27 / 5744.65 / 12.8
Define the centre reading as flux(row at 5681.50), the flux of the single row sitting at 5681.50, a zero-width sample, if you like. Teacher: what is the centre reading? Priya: 13.6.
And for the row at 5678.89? 13.2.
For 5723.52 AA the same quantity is 12.8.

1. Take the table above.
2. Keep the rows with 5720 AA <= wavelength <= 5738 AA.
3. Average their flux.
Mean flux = 12.0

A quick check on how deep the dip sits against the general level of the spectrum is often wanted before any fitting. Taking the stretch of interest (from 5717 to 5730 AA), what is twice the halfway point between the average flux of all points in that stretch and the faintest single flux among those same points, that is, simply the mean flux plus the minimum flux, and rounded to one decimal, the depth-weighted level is 24.5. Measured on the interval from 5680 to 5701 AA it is 24.4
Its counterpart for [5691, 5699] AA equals 24.8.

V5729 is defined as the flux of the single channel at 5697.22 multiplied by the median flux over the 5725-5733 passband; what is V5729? 148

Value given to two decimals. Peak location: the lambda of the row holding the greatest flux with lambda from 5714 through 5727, 5720.89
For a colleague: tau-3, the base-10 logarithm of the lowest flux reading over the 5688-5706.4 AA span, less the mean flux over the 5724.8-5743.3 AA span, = -10.9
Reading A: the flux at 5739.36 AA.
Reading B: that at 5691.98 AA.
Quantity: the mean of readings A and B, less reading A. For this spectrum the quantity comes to 0.1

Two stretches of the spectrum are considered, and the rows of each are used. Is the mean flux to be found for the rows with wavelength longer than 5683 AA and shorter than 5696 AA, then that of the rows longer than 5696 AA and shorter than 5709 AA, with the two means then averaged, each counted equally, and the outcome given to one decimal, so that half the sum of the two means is 12.2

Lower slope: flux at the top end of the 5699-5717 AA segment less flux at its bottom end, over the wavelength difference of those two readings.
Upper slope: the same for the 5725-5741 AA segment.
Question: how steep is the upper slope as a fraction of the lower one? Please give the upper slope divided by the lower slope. -2.4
